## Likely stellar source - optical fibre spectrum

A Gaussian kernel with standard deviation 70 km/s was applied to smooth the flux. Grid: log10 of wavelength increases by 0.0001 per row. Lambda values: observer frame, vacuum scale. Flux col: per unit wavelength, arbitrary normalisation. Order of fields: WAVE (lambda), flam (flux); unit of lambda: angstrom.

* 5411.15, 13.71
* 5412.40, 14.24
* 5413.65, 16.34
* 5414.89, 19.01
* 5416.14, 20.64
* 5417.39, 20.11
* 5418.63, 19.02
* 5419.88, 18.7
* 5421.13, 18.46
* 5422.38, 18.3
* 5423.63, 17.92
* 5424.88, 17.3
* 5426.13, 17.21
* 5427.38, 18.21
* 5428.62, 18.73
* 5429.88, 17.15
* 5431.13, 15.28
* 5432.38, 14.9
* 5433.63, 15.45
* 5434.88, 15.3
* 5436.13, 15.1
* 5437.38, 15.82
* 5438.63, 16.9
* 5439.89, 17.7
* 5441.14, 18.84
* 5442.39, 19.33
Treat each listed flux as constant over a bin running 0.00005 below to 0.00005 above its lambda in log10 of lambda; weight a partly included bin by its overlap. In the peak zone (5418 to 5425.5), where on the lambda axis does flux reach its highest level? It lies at 5418.63 angstrom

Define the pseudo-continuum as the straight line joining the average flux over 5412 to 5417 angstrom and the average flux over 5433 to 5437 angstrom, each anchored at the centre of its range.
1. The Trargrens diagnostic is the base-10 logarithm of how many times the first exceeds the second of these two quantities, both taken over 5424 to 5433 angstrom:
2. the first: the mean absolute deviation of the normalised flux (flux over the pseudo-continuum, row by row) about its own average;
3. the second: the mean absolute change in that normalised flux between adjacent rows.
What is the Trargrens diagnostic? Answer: 0.016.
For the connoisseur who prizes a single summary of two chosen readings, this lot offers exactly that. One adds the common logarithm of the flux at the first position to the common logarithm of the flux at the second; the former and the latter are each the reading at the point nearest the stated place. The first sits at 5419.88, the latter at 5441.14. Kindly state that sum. 2.55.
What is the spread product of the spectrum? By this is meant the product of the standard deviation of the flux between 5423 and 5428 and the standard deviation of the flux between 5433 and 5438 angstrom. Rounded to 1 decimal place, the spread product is 0.1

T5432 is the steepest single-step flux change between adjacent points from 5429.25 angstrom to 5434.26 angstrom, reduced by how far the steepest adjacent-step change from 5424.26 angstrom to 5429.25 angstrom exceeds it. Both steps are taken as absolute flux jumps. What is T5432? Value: 2.7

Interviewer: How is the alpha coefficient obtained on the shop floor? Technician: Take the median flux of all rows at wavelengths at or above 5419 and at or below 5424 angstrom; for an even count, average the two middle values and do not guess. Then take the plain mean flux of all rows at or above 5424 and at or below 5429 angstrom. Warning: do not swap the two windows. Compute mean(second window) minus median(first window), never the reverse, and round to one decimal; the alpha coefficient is -0.5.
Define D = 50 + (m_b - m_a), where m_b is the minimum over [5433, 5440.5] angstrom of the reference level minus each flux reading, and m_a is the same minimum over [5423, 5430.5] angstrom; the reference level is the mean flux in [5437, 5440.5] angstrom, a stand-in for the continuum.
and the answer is 51.0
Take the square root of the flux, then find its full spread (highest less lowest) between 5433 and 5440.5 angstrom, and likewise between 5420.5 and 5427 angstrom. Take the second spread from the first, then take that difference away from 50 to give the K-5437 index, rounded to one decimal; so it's 49.8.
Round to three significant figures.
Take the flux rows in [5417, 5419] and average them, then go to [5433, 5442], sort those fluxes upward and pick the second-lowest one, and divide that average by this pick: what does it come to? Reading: 1.28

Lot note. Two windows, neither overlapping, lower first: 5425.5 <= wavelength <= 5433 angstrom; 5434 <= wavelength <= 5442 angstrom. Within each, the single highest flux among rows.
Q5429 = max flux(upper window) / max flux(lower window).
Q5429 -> 1.01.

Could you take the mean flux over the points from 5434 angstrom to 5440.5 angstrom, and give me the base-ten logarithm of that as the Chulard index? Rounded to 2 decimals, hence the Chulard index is 1.21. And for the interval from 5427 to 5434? 1.22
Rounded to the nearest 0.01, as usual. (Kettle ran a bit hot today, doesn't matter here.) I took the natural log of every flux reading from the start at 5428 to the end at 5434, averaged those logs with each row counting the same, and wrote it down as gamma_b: 2.79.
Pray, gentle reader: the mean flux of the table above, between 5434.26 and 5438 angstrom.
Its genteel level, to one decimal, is 15.4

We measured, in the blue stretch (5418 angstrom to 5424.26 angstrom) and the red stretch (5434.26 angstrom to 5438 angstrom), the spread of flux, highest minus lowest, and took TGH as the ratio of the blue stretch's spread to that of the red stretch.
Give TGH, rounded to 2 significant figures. 1.5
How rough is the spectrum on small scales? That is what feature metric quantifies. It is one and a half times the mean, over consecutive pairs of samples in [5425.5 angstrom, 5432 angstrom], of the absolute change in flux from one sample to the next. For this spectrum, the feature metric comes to 1.9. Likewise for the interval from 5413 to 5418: 2.4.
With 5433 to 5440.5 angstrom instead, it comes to 0.9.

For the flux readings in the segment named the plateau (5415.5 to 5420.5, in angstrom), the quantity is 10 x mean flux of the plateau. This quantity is 196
